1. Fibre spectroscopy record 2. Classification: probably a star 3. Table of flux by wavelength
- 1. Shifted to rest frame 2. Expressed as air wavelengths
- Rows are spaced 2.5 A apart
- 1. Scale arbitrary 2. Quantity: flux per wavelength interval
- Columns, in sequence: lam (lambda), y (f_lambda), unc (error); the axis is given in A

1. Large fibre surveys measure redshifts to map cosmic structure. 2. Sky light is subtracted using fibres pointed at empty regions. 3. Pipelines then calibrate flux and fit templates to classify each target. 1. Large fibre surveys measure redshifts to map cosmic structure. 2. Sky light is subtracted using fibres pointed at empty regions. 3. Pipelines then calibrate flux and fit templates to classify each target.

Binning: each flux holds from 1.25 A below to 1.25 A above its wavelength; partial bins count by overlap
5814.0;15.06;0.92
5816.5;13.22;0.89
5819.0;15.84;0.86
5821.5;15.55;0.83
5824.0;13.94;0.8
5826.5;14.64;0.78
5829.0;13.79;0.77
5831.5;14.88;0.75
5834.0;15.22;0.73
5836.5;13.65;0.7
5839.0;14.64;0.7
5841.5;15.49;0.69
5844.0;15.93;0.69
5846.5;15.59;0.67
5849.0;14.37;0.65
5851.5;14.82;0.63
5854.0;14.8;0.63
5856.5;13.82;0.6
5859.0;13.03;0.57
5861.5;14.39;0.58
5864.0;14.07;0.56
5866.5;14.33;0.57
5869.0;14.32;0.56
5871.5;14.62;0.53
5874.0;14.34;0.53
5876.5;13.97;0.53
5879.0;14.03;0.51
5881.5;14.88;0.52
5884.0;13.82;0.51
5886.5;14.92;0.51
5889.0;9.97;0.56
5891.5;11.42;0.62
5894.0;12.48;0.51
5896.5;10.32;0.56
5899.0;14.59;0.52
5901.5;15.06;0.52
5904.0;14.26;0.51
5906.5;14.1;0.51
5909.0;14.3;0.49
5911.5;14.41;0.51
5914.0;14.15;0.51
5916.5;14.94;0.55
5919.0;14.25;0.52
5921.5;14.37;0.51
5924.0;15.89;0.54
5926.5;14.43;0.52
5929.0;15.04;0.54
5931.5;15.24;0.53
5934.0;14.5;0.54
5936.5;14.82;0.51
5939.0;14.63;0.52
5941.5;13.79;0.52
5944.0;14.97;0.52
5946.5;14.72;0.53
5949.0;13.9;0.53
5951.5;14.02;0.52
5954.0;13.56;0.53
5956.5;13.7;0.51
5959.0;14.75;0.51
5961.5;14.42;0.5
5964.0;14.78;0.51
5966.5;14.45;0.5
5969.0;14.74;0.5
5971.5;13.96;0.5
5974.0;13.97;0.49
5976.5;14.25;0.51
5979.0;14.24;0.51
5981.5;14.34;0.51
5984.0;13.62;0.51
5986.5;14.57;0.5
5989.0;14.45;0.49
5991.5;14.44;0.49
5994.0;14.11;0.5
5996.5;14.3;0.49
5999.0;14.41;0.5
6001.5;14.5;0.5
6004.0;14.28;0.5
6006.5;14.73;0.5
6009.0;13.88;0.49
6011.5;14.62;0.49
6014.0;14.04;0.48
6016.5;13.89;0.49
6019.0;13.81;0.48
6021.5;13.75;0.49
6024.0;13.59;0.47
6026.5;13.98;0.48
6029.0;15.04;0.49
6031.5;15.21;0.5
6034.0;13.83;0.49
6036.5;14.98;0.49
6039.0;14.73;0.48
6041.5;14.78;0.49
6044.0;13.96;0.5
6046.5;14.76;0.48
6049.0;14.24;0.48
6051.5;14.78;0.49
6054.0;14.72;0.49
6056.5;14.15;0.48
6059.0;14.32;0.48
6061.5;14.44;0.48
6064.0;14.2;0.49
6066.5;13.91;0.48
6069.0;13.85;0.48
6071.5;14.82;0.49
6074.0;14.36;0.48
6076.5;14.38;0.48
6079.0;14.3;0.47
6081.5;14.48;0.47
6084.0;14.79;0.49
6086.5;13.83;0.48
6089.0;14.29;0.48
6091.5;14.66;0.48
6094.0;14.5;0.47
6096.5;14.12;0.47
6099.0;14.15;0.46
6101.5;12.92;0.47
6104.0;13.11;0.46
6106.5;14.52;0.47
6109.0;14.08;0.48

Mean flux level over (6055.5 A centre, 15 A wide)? 14.44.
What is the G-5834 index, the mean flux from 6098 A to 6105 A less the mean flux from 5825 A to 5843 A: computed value -1.2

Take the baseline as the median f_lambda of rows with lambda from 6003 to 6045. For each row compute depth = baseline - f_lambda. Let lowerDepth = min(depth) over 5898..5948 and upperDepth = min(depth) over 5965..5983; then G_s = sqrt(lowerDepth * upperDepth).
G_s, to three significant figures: 1.14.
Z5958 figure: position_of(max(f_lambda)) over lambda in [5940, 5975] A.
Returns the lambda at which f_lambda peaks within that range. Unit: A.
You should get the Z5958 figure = 5944.0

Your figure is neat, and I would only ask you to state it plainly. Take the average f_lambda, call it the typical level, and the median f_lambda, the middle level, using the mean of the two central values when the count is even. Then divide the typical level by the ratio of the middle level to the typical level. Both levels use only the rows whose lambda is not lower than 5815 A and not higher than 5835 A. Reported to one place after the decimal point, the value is 14.5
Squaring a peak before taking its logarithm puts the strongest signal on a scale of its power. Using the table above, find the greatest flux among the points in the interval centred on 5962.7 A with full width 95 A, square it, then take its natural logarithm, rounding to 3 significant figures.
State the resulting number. 5.53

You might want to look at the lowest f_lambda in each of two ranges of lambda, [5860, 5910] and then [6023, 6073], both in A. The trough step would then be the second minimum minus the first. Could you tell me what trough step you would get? 4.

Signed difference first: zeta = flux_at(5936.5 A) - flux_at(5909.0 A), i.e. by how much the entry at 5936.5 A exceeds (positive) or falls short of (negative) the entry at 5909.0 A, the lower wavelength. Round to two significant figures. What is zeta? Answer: 0.52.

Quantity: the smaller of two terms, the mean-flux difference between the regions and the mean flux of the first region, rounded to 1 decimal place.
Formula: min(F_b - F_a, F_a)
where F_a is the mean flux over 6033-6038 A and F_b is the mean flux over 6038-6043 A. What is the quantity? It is 0.3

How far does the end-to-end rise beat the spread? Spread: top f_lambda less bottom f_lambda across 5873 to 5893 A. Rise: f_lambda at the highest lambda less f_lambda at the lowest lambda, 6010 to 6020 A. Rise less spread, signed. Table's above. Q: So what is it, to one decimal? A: -5.8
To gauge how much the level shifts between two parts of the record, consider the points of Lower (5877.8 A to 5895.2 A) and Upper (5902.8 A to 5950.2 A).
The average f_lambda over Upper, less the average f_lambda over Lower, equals 1.49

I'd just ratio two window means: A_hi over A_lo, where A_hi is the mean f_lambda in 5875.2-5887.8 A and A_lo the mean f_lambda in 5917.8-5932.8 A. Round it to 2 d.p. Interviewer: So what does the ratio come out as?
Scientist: 0.96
